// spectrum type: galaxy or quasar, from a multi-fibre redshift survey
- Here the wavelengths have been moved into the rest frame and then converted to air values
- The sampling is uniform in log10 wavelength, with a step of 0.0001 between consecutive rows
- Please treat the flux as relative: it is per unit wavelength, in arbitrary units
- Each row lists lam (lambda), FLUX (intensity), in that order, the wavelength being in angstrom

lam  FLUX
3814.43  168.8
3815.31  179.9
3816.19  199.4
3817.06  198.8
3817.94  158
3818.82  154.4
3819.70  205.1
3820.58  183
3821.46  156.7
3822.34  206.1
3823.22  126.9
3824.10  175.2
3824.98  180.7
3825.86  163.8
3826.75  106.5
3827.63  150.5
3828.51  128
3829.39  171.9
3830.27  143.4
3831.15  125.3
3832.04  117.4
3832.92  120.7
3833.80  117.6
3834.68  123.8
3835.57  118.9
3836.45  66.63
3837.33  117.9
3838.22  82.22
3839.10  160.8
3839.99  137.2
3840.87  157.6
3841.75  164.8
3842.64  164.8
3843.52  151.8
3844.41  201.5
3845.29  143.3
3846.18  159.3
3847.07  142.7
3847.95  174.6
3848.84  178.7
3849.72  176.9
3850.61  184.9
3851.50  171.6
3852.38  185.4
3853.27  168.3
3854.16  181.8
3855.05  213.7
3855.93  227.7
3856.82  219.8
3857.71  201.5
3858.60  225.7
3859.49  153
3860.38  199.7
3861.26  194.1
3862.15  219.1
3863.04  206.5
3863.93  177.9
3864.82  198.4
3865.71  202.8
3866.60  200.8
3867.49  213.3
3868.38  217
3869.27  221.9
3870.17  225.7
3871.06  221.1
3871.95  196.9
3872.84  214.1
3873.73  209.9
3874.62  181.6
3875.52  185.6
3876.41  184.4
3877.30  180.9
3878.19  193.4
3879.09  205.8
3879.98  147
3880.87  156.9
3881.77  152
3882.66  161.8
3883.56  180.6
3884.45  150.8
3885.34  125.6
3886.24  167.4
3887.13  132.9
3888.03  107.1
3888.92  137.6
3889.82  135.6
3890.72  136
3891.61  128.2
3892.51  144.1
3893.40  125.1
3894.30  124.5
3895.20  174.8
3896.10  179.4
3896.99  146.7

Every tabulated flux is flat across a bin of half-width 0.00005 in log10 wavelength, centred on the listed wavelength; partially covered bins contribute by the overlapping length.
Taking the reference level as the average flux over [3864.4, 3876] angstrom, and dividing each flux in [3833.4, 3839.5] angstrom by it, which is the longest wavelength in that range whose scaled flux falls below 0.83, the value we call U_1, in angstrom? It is 3839.10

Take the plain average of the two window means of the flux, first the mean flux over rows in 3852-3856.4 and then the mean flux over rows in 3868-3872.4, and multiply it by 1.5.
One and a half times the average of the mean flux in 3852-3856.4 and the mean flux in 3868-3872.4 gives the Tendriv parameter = 309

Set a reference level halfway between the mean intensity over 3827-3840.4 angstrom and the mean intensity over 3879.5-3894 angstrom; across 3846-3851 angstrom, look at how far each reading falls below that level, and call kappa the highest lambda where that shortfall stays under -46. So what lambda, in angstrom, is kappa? 3850.61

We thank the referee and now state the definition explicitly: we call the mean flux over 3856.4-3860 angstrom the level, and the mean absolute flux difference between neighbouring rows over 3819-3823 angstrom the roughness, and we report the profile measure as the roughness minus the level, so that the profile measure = -167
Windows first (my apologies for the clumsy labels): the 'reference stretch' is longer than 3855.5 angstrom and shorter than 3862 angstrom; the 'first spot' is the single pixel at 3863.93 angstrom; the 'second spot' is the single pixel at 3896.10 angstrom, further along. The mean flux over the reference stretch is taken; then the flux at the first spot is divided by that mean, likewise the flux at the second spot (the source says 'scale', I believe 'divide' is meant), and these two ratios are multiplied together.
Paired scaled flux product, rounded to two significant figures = 0.77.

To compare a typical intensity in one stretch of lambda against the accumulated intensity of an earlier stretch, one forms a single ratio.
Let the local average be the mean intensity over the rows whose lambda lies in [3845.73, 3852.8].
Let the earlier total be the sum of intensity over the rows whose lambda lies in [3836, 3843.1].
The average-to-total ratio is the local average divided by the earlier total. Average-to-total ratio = 0.163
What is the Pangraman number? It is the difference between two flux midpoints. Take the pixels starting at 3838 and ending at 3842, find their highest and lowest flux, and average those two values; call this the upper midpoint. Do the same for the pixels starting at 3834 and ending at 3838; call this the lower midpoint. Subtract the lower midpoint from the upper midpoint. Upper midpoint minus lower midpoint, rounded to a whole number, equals 28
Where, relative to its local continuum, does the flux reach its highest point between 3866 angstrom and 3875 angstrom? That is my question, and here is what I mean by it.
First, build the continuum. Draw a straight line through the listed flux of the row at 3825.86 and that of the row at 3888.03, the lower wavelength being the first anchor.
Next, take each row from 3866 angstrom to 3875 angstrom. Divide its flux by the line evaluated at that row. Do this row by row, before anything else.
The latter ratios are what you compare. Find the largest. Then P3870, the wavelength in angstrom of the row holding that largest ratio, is 3870.17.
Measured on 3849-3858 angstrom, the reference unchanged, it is 3855.93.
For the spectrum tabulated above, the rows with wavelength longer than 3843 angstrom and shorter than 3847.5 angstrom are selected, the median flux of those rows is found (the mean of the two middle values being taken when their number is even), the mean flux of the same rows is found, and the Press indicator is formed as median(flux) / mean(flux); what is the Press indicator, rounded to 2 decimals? 0.95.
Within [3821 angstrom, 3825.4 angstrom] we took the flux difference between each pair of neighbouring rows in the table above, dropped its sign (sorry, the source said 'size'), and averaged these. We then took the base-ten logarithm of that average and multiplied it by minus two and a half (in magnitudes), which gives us -4.15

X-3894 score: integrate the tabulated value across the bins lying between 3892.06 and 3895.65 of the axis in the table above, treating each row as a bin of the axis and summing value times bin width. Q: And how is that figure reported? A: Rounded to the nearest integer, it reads 510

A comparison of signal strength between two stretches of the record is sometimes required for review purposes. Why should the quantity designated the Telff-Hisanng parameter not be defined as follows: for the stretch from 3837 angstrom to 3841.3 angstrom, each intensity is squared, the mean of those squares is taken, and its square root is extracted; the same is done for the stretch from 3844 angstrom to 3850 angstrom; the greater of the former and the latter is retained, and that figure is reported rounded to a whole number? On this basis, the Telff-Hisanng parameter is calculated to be 169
